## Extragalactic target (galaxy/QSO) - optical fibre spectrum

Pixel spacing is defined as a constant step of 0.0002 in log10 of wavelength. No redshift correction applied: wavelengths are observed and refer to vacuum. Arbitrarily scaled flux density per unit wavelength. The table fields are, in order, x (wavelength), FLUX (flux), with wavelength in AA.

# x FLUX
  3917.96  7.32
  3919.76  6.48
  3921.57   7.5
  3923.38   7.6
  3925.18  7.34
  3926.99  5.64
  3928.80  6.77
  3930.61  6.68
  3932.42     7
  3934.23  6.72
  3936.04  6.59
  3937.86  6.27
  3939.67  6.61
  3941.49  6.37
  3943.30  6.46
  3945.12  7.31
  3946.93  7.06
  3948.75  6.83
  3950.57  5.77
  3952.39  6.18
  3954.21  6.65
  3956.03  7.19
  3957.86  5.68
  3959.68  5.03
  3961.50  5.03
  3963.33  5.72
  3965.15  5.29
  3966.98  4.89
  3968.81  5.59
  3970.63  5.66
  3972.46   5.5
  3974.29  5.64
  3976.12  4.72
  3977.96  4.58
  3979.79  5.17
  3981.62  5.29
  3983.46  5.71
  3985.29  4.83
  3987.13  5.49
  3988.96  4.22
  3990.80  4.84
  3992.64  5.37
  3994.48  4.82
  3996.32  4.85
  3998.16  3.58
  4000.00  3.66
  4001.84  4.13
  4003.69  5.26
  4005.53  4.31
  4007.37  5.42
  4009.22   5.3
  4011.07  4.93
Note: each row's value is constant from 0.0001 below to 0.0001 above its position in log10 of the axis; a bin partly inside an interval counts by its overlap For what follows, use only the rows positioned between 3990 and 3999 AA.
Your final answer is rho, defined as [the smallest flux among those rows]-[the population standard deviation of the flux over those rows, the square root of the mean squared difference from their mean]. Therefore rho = 3.0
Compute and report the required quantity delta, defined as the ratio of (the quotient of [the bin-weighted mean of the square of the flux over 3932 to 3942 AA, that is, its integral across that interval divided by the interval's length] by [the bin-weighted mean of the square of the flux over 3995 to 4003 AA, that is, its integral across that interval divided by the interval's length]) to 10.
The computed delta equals 0.25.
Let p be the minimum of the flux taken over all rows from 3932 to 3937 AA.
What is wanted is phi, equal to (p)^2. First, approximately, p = 6.59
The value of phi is 43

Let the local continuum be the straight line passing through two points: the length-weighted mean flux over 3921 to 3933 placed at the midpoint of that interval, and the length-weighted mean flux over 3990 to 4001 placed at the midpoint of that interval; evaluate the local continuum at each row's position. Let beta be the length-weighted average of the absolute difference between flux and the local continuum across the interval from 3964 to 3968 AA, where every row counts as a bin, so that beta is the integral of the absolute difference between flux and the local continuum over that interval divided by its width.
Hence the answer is 0.42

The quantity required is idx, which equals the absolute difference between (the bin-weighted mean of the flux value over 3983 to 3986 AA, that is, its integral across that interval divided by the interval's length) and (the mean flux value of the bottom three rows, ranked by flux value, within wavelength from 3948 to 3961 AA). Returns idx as 0.3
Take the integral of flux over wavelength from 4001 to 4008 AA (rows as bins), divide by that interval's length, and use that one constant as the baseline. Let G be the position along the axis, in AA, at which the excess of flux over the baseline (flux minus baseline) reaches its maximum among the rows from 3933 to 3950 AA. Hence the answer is 3945.12 AA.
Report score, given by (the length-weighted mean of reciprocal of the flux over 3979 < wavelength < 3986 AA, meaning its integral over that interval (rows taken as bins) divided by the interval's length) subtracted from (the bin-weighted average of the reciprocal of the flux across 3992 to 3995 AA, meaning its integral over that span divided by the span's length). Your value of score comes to 0.006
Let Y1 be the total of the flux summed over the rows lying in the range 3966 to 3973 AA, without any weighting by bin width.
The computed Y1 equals 22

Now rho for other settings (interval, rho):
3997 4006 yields 3.0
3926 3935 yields 5.2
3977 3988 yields 4.2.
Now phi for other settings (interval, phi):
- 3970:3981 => 21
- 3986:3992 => 18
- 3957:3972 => 24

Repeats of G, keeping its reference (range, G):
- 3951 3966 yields 3956.03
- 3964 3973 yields 3970.63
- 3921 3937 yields 3923.38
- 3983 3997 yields 3983.46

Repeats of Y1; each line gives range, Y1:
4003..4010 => 20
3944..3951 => 27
